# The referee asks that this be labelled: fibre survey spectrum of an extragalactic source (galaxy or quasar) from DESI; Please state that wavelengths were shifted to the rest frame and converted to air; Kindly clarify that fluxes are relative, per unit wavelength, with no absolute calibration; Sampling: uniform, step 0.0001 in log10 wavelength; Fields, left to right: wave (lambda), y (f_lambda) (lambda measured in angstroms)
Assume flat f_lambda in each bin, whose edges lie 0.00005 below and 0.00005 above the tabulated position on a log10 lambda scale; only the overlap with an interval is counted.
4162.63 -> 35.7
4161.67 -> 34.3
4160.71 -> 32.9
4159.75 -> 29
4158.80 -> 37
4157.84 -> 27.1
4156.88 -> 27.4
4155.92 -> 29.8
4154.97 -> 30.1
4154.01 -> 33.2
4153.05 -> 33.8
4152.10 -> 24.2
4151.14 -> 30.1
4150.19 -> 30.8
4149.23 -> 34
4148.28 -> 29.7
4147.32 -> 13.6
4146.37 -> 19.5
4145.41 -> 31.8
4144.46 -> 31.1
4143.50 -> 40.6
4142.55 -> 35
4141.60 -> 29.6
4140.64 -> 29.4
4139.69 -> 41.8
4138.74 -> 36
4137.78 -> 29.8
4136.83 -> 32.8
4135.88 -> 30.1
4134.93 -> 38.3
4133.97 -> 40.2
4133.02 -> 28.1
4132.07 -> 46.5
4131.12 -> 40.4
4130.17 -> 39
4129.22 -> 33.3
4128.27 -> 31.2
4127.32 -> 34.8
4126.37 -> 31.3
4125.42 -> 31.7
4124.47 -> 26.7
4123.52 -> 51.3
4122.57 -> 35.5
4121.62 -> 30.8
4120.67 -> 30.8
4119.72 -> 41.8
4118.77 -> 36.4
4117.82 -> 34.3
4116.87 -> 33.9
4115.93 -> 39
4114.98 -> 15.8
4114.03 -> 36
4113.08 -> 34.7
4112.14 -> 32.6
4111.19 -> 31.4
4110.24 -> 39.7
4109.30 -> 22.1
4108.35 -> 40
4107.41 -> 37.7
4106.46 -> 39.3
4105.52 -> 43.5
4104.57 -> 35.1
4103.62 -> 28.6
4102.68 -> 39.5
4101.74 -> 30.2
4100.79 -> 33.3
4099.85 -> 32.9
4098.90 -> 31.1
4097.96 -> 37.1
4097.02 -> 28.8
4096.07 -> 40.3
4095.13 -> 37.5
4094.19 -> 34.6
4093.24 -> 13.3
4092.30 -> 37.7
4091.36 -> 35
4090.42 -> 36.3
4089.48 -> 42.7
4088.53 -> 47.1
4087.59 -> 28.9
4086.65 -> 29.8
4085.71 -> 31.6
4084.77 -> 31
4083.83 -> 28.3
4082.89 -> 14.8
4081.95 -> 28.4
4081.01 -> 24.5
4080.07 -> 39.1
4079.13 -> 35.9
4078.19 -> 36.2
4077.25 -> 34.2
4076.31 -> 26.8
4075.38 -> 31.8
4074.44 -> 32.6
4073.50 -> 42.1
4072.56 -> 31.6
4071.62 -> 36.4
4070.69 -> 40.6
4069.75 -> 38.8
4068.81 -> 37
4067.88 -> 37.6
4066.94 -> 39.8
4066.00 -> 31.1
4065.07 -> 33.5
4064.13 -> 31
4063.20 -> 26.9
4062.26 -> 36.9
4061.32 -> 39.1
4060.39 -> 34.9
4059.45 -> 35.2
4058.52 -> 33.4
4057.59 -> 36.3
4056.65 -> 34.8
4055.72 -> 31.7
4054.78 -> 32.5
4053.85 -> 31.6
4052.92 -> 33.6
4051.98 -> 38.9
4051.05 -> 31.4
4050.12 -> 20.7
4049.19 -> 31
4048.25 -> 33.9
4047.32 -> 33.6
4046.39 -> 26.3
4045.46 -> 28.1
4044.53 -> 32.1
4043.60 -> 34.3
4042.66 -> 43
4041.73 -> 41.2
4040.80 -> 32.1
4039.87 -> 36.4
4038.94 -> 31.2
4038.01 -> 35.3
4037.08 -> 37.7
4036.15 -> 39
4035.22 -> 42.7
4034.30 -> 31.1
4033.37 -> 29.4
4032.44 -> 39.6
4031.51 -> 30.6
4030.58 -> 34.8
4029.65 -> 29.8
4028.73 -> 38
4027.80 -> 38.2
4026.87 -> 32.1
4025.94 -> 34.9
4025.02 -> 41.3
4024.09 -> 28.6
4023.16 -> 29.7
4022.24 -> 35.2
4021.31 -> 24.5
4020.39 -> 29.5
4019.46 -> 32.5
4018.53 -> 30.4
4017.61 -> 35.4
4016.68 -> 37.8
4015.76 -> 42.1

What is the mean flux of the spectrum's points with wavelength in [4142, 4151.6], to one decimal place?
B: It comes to 29.6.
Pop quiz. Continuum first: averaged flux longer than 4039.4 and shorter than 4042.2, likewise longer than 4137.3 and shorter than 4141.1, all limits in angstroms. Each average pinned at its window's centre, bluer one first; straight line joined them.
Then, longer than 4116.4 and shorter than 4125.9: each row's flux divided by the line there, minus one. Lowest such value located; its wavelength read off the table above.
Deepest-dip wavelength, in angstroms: 4124.47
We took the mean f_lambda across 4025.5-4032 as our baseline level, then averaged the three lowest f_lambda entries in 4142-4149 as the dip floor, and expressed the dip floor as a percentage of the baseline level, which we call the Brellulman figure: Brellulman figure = 61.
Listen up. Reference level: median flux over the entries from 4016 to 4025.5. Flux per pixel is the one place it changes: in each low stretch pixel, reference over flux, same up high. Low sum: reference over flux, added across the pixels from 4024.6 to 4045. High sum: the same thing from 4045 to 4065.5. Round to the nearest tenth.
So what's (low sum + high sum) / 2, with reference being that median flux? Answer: 20.7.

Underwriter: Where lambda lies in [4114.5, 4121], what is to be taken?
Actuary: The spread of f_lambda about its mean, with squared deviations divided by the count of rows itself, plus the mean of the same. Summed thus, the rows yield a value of 41.0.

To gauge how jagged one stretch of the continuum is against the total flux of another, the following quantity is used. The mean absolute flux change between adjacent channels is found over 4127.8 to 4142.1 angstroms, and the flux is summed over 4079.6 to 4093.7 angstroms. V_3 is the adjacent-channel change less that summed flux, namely -462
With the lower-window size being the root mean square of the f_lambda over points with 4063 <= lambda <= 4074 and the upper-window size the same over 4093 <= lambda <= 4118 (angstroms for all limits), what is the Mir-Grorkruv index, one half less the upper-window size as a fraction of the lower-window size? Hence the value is -0.453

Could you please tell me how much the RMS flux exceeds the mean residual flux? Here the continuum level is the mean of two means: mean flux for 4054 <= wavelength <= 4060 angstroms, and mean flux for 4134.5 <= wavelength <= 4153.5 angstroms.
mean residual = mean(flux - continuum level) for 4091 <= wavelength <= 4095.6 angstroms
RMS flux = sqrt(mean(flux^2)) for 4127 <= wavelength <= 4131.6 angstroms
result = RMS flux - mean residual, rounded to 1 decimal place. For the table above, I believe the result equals 36.8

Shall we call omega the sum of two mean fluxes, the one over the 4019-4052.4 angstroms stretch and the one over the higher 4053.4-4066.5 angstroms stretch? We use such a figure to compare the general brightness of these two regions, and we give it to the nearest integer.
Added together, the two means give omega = 67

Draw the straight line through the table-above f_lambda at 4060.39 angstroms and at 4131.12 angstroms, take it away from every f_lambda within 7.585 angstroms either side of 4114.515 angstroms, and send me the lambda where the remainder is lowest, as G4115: 4114.98 angstroms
